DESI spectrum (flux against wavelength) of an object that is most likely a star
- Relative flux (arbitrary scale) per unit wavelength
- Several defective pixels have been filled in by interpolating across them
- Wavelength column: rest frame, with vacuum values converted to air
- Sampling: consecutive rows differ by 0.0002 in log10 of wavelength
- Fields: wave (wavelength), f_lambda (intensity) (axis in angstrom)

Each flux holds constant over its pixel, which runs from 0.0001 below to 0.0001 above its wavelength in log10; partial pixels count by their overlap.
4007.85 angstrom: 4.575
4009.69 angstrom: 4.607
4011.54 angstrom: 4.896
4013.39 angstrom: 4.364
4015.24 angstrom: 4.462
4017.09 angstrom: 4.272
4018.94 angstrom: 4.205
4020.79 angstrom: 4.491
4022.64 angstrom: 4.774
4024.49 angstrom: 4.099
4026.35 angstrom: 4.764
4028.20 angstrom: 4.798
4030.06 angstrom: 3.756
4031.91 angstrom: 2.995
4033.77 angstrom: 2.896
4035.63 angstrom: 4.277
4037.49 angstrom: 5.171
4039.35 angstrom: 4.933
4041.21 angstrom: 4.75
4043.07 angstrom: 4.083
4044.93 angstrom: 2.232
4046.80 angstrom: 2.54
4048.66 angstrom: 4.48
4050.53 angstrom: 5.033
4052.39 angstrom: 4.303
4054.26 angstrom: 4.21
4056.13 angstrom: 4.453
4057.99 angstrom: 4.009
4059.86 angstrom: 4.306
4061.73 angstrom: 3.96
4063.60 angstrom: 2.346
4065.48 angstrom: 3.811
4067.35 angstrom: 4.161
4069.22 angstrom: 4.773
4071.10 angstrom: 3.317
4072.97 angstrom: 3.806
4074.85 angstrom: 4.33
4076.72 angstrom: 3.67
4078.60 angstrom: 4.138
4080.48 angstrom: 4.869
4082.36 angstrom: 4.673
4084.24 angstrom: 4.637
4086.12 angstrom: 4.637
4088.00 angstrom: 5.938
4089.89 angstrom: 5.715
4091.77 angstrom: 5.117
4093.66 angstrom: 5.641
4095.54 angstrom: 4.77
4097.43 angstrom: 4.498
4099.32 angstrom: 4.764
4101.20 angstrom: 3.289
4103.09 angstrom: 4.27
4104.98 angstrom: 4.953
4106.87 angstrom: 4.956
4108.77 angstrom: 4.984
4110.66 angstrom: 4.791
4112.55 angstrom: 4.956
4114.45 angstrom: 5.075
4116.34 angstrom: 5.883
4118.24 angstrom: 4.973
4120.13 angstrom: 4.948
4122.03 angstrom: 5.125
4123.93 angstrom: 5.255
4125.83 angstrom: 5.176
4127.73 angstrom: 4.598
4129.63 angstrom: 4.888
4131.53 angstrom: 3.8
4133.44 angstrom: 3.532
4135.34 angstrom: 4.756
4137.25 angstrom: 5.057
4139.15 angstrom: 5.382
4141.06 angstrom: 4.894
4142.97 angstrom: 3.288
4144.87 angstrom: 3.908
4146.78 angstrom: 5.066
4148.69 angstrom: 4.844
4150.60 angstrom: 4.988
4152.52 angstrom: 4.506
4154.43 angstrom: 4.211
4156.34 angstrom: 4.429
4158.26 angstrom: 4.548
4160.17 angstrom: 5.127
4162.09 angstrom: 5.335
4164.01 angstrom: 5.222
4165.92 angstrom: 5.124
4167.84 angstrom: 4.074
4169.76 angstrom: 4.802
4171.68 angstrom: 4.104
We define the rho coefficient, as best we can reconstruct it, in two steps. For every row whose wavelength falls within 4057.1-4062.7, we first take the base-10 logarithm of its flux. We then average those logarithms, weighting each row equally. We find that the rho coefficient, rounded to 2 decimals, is 0.61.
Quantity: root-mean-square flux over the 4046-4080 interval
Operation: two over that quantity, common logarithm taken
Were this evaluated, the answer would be -0.30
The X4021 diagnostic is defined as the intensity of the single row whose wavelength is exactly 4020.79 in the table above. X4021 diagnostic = 4.491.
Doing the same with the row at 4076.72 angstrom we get 3.67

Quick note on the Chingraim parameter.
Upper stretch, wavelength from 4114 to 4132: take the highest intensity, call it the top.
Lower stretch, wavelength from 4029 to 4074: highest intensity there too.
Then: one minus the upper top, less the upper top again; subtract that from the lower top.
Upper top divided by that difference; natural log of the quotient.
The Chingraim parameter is -1.00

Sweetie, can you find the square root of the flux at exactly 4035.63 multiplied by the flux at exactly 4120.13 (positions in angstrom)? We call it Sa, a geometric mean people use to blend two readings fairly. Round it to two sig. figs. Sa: 4.6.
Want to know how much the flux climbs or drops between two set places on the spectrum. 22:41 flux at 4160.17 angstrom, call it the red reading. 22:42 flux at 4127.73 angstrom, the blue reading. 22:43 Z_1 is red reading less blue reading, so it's 0.53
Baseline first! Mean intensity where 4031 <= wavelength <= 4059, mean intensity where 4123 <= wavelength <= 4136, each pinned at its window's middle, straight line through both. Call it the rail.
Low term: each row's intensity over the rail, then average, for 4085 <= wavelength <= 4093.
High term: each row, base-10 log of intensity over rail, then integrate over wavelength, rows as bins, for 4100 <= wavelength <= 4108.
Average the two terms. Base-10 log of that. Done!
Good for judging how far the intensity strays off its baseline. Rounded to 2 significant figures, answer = -0.23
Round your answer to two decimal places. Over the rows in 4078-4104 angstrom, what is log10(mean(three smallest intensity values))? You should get 0.59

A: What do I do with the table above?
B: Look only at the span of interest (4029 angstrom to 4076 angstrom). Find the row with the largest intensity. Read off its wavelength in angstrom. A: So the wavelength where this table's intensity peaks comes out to 4037.49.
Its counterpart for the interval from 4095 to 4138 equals 4116.34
